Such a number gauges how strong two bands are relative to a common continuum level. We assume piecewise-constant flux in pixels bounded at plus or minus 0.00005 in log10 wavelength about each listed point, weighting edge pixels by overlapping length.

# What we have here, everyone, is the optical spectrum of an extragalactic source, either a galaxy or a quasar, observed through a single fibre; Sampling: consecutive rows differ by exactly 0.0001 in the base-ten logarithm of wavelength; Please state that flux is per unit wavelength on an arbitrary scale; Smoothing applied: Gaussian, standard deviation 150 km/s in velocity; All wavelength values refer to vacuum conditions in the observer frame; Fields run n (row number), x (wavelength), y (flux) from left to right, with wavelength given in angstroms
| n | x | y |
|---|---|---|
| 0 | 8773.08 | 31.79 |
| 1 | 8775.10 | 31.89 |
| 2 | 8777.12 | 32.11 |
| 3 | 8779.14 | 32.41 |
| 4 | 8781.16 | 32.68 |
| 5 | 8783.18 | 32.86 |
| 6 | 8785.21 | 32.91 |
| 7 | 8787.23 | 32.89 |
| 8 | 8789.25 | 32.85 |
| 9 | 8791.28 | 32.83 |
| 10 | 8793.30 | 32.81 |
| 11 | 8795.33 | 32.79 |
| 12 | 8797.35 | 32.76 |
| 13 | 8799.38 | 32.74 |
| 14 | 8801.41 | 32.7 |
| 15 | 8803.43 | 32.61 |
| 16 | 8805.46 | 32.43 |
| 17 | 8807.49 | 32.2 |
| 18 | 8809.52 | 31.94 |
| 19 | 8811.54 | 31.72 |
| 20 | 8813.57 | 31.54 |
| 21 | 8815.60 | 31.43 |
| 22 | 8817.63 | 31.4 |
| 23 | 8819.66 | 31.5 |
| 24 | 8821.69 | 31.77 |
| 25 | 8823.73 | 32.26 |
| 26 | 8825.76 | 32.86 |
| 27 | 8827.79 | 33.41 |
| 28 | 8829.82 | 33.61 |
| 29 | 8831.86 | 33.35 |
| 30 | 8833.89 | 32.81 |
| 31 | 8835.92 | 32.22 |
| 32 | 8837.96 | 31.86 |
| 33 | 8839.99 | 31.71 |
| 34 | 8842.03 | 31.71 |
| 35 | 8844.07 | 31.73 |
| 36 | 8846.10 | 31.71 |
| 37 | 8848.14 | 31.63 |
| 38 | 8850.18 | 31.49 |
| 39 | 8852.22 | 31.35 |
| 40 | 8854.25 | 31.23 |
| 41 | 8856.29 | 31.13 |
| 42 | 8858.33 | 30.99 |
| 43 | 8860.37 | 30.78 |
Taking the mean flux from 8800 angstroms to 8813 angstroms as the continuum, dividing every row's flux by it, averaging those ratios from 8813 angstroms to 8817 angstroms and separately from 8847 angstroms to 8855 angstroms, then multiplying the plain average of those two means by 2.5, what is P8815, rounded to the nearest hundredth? 2.44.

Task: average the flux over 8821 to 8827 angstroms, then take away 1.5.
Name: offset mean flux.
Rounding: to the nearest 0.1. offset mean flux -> 30.8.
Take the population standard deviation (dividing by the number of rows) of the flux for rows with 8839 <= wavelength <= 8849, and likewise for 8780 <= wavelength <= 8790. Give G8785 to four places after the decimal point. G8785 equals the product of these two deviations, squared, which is 0.0000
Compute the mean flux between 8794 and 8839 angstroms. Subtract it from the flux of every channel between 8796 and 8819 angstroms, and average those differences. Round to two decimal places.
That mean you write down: -0.23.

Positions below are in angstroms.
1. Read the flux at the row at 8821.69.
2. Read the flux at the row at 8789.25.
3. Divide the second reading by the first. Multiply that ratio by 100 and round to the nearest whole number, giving 103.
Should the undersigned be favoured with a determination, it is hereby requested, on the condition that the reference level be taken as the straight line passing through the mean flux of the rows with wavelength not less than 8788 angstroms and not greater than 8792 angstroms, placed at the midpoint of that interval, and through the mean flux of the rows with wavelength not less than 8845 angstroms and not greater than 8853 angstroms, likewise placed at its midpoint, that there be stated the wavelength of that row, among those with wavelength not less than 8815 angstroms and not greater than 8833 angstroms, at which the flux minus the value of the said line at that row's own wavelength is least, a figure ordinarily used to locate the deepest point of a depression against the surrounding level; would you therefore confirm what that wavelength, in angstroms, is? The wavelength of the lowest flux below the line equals 8815.60 angstroms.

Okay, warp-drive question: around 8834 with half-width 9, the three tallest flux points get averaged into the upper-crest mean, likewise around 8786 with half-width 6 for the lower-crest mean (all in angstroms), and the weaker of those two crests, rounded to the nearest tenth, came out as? 32.9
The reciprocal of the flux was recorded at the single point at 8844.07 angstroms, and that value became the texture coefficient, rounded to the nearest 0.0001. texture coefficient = 0.0315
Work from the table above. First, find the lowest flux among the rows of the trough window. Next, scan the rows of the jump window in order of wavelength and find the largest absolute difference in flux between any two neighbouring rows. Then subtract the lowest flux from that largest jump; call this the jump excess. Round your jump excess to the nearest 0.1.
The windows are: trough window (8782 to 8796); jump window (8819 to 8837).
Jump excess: -32.2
